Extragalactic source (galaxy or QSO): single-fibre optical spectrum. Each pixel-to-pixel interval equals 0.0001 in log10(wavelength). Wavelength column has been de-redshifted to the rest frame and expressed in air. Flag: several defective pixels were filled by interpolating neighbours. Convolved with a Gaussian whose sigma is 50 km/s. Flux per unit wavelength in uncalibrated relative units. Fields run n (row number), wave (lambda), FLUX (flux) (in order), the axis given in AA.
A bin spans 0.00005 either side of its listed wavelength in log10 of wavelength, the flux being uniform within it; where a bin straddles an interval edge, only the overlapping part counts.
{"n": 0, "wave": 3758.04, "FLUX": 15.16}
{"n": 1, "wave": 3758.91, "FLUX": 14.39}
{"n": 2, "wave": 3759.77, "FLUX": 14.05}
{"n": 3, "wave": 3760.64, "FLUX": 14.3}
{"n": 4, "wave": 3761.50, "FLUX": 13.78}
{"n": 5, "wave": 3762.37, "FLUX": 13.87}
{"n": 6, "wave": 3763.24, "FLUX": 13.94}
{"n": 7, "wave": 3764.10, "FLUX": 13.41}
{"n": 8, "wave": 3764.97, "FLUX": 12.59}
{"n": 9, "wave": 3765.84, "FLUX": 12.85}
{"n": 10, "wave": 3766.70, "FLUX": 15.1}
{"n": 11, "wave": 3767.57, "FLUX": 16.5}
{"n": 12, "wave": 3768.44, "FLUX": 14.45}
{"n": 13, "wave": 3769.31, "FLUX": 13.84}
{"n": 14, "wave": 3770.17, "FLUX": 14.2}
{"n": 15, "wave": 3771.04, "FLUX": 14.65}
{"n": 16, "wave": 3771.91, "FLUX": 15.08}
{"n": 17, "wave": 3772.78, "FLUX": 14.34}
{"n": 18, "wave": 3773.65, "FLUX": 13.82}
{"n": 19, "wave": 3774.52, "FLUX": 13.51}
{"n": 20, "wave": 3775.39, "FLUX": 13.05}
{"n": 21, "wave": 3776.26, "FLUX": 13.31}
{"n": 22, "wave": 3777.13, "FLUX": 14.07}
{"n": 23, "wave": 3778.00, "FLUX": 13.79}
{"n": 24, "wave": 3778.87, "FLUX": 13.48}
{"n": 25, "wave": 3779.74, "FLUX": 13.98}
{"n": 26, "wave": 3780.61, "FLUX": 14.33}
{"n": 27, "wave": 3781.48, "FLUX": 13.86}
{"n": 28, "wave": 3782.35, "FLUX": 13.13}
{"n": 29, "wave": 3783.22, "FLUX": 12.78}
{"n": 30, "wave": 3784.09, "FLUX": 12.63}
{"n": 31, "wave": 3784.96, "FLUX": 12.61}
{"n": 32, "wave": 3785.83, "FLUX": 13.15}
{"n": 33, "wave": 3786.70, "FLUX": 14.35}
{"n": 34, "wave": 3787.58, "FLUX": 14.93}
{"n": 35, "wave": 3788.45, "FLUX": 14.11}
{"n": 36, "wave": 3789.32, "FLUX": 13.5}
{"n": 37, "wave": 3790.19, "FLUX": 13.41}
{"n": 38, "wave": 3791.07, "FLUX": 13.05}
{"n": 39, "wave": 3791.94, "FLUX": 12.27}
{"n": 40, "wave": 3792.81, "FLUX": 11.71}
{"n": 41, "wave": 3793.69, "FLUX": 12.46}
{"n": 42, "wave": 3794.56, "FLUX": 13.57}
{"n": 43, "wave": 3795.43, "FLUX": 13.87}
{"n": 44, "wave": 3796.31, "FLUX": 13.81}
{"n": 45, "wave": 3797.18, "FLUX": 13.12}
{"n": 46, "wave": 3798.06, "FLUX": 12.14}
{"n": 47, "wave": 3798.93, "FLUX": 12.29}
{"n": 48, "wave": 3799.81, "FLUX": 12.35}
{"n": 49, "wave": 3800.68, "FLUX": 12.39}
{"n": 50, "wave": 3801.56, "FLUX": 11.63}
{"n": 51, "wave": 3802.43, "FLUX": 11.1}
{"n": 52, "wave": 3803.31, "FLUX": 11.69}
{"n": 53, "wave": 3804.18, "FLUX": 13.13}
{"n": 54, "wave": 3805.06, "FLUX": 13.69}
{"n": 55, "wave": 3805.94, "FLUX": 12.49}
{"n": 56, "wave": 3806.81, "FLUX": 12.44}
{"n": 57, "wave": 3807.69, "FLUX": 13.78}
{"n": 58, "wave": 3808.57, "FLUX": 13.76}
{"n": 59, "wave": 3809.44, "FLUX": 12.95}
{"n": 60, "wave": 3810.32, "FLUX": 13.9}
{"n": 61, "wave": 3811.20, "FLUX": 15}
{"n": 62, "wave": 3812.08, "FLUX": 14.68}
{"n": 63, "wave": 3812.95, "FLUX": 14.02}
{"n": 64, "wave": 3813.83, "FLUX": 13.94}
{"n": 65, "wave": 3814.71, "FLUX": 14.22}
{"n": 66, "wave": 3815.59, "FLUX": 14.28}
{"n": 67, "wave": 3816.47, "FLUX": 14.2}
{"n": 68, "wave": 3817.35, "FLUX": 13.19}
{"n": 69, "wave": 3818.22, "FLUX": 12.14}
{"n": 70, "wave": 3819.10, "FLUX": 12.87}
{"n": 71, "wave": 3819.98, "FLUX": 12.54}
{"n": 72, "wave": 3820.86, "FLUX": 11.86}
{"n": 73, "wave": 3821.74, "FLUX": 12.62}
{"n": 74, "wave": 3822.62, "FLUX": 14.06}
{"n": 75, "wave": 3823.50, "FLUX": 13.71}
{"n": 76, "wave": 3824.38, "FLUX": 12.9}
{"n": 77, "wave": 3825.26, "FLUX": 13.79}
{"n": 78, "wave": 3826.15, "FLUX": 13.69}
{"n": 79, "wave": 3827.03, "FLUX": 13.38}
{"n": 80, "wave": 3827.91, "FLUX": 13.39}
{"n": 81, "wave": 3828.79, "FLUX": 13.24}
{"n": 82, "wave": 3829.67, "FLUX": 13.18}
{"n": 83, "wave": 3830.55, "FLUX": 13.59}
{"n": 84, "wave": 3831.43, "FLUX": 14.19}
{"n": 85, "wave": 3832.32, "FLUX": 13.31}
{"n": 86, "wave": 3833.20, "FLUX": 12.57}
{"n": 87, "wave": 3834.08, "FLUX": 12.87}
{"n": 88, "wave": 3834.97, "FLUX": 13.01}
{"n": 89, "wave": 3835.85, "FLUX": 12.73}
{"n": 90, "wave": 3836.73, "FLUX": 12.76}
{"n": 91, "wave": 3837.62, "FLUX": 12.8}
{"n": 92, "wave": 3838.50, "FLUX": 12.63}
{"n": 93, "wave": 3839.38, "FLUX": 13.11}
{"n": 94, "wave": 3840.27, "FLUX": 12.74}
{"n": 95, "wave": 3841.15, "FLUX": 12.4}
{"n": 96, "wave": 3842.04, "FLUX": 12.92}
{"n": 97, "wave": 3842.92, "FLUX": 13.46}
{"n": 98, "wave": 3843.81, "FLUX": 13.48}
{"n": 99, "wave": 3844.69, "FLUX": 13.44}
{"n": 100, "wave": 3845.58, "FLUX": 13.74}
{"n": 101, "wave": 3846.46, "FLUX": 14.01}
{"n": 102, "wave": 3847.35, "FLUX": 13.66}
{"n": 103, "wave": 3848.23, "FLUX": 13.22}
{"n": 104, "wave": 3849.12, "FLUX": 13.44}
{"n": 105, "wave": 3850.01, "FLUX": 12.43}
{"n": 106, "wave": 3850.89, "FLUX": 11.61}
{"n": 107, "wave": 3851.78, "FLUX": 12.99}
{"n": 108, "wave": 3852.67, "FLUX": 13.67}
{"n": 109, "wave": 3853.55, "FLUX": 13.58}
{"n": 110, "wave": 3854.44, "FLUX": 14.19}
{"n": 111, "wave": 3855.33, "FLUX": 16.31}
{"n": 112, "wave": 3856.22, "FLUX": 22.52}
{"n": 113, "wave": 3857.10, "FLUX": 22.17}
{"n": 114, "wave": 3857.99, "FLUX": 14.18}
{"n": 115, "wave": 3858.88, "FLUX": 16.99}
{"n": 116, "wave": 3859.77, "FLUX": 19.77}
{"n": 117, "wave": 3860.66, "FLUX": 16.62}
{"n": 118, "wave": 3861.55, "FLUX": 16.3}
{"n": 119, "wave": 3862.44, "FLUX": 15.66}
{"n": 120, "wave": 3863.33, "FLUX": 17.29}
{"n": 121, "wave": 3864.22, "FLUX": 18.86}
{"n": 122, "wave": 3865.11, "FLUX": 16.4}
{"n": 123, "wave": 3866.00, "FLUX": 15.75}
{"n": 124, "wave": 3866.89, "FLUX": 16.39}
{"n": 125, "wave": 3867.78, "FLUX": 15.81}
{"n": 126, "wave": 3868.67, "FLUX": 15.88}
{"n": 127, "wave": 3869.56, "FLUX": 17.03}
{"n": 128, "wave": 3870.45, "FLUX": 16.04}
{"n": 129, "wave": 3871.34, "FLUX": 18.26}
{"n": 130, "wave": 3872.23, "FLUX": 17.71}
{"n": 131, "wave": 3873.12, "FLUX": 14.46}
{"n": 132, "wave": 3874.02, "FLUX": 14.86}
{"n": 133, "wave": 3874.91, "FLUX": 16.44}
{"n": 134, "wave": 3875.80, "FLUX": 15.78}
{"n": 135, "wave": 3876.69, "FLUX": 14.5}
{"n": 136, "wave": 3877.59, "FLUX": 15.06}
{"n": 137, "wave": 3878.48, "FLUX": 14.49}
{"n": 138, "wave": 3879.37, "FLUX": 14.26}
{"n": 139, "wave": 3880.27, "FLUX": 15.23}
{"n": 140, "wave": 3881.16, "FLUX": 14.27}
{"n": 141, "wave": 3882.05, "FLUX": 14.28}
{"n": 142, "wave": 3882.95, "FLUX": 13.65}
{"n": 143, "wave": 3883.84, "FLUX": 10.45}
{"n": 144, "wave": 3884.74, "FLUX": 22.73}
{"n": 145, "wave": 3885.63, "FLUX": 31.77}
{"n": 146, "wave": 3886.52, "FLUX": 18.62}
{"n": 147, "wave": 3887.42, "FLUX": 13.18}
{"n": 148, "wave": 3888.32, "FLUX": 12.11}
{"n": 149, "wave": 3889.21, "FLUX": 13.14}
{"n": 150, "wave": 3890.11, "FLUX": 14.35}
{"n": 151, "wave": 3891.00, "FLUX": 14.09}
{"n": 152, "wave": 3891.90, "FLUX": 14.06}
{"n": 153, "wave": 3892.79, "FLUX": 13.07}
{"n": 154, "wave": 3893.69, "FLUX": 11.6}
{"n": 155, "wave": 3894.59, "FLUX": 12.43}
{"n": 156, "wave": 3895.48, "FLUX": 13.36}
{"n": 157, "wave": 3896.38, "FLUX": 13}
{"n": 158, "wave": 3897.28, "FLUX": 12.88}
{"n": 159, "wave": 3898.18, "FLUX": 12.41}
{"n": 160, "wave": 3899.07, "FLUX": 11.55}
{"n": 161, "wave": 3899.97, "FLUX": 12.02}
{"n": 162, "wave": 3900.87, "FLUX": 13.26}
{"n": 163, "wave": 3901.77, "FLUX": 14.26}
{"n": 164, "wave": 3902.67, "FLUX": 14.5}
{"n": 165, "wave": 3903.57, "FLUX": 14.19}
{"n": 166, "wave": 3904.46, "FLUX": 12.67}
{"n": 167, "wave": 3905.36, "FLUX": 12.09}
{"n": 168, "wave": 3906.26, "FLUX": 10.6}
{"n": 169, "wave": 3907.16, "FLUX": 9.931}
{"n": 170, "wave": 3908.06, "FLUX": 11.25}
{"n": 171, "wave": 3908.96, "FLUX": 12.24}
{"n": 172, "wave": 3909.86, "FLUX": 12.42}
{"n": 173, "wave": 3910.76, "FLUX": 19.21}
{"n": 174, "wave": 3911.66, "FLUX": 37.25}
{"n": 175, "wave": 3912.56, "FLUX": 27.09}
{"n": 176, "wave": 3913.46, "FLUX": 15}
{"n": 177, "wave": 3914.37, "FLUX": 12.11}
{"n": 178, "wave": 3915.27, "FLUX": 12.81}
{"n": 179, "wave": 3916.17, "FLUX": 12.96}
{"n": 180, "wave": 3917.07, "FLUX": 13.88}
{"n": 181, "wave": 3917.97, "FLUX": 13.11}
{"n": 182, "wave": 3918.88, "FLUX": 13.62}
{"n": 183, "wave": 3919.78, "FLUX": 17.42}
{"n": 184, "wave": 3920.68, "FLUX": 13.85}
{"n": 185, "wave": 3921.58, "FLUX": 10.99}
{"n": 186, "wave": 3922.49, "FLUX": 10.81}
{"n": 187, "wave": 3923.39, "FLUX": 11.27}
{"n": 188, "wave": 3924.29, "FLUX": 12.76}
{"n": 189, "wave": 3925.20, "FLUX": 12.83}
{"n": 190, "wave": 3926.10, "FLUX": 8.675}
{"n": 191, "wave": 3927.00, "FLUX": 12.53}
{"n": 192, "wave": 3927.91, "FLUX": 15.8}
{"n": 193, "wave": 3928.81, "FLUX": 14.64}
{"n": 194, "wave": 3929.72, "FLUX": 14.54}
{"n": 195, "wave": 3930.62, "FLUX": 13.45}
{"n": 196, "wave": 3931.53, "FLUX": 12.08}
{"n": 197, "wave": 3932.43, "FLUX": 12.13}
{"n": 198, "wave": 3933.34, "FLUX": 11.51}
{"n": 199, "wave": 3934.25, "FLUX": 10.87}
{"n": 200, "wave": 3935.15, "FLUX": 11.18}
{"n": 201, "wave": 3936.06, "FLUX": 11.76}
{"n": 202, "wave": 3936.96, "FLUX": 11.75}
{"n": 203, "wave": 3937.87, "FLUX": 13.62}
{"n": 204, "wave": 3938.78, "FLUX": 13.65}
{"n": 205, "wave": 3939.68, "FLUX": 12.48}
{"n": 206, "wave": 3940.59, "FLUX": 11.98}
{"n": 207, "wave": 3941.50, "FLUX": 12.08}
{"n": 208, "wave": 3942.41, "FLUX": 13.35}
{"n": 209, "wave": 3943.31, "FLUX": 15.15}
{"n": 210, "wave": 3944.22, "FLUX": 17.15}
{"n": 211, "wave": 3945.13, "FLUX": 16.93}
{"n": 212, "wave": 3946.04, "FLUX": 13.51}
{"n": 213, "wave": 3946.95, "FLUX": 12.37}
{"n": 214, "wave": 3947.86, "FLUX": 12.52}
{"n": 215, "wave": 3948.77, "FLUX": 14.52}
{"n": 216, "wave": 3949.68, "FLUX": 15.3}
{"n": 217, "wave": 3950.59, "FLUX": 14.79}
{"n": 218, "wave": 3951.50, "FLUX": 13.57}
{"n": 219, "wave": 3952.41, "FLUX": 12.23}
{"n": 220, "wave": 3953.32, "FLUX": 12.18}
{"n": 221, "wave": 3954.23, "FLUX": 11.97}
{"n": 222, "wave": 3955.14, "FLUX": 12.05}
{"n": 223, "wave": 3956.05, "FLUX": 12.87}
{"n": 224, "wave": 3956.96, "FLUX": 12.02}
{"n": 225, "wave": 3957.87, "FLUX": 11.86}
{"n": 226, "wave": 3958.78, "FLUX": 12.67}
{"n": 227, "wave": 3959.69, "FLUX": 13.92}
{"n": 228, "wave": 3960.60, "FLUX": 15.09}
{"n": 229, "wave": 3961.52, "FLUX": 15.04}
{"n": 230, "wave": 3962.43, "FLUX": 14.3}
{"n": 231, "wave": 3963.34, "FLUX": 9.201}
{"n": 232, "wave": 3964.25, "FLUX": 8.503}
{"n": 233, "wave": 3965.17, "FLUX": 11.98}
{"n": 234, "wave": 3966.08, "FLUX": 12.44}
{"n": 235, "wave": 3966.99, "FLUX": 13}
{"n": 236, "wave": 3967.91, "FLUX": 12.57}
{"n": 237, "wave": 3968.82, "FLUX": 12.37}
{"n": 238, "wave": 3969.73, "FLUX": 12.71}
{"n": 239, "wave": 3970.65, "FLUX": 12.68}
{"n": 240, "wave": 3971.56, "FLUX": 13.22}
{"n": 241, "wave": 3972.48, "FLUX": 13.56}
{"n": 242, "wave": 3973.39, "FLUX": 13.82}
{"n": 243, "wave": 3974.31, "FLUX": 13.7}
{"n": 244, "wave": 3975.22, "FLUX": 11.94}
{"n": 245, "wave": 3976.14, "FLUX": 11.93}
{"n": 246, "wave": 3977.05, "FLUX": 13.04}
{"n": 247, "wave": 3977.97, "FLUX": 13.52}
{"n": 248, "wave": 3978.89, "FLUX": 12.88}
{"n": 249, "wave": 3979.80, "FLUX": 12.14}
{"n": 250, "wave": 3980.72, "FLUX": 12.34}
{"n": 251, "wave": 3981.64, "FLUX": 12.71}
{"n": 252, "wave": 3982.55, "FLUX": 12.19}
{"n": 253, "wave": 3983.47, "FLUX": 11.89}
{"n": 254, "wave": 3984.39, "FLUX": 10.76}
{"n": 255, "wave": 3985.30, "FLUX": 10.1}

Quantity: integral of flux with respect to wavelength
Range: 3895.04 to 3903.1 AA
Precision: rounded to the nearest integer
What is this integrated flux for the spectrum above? 105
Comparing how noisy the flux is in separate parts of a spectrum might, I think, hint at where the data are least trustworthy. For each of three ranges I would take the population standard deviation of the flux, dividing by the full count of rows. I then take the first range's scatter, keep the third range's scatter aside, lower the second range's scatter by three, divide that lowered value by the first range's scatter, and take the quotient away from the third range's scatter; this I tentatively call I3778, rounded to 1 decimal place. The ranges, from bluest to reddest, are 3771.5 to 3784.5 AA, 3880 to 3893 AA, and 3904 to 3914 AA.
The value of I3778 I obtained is 4.8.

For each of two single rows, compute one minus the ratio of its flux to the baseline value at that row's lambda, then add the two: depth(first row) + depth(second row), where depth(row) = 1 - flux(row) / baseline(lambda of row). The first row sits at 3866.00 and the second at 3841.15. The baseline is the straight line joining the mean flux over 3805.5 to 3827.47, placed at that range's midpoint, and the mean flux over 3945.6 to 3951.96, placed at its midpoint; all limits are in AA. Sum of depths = -0.077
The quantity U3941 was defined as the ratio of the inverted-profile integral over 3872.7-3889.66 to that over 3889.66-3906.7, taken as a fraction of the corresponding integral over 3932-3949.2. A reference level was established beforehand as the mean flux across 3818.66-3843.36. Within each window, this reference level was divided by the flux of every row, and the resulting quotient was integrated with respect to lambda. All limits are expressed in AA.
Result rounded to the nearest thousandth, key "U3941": 0.049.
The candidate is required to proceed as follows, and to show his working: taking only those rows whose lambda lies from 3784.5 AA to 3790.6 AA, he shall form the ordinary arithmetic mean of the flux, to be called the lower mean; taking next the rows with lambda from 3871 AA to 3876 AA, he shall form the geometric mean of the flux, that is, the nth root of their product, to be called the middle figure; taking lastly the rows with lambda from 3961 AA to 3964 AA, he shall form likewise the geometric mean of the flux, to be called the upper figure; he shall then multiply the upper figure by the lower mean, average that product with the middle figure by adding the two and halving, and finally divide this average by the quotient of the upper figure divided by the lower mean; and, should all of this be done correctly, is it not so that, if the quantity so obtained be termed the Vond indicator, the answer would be 103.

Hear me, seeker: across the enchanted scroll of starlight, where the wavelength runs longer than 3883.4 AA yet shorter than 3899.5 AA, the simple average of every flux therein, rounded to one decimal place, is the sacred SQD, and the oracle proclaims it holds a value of 14.7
